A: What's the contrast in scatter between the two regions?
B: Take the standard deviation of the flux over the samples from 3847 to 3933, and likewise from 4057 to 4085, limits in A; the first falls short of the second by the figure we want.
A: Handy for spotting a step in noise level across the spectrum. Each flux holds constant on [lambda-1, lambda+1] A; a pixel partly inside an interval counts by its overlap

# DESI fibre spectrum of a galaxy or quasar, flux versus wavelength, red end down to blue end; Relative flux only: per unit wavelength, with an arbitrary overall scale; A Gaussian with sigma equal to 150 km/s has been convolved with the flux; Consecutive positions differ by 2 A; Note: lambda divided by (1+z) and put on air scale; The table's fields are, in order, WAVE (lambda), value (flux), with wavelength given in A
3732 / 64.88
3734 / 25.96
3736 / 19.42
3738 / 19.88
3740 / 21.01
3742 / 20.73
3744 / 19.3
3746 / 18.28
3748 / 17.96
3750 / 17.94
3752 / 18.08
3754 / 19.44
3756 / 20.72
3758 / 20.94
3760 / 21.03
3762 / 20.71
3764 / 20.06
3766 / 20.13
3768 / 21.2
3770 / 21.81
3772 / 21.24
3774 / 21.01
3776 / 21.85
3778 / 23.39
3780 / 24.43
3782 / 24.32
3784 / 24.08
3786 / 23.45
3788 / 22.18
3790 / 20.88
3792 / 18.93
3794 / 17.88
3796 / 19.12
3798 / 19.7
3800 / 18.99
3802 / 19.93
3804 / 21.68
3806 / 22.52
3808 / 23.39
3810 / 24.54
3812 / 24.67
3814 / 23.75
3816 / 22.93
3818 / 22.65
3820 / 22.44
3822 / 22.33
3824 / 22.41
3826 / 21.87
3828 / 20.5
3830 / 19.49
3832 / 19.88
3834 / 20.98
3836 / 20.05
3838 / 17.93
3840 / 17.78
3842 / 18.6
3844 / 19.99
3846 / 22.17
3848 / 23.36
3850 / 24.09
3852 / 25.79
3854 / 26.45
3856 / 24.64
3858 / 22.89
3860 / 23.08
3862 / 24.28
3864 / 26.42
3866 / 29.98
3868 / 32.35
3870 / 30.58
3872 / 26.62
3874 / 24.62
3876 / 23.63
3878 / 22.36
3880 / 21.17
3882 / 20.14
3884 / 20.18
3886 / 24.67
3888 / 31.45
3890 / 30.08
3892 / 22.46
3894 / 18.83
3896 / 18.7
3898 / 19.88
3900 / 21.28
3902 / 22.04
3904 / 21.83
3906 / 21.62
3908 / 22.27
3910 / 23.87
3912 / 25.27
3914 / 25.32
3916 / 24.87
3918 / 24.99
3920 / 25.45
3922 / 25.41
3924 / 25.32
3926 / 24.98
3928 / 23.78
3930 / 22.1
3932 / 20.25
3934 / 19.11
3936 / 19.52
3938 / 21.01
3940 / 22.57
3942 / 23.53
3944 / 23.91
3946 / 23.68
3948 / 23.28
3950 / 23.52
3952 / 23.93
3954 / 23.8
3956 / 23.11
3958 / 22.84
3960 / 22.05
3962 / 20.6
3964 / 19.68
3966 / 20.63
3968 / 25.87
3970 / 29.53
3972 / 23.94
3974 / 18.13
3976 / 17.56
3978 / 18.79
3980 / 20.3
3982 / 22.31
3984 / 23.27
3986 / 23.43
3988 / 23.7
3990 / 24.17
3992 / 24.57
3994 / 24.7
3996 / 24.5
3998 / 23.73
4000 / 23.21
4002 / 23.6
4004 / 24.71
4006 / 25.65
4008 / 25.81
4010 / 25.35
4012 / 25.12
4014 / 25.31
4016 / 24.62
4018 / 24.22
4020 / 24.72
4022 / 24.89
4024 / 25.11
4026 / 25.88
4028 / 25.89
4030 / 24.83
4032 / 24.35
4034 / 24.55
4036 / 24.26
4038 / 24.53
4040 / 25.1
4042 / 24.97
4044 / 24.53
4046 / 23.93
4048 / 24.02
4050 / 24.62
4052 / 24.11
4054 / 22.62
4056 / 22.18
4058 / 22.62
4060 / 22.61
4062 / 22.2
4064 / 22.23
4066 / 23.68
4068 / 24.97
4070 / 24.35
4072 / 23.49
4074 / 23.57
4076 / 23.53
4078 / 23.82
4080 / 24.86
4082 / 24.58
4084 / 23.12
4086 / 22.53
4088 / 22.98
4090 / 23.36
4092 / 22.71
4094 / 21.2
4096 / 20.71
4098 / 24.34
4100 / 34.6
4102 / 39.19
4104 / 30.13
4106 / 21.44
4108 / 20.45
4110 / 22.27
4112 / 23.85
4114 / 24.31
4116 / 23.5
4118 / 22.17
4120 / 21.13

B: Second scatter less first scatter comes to -2.3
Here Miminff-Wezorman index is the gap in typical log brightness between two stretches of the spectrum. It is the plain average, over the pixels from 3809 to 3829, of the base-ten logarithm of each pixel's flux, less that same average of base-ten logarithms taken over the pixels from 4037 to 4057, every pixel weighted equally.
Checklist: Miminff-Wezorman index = -0.023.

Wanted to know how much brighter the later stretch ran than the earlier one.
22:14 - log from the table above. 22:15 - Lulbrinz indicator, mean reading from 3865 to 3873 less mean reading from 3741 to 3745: 10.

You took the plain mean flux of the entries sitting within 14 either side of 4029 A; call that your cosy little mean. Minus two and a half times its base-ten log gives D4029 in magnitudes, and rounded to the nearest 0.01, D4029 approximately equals -3.49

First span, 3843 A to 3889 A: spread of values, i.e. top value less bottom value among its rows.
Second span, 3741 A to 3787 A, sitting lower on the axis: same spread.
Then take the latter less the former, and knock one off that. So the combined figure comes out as -7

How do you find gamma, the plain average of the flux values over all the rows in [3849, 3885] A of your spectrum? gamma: 25.0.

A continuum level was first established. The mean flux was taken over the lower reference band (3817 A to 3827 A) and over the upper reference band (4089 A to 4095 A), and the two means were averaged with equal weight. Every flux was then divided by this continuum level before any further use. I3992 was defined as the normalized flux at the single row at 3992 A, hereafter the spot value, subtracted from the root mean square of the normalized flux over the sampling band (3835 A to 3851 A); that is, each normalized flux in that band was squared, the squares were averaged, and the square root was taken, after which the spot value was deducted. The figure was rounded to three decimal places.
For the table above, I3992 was -0.176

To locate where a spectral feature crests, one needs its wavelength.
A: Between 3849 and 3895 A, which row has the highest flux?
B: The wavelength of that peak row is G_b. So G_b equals 3868 A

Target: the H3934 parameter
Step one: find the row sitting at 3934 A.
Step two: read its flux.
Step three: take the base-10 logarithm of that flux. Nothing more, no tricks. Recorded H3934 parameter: 1.28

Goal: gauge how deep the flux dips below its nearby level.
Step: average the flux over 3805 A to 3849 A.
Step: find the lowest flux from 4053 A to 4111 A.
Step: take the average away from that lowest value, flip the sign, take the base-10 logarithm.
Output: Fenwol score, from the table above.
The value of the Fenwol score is 0.0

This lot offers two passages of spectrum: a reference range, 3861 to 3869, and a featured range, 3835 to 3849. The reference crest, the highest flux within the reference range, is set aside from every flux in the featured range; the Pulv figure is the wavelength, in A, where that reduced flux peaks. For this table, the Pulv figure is 3848 A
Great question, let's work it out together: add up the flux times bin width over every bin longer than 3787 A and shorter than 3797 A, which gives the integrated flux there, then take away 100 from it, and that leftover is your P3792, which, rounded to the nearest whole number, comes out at 98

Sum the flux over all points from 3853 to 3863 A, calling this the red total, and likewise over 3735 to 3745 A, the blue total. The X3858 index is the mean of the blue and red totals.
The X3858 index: 111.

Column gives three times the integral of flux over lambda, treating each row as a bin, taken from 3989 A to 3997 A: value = 588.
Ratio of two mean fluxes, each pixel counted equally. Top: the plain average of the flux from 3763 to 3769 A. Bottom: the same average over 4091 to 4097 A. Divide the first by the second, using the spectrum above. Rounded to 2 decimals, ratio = 0.95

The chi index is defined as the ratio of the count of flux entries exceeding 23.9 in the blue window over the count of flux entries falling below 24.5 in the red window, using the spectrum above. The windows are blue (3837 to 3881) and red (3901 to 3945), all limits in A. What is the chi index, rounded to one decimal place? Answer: 0.8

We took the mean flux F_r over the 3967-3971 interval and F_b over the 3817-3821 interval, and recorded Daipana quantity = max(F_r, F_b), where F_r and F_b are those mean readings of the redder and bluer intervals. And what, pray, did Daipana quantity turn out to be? 27.7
